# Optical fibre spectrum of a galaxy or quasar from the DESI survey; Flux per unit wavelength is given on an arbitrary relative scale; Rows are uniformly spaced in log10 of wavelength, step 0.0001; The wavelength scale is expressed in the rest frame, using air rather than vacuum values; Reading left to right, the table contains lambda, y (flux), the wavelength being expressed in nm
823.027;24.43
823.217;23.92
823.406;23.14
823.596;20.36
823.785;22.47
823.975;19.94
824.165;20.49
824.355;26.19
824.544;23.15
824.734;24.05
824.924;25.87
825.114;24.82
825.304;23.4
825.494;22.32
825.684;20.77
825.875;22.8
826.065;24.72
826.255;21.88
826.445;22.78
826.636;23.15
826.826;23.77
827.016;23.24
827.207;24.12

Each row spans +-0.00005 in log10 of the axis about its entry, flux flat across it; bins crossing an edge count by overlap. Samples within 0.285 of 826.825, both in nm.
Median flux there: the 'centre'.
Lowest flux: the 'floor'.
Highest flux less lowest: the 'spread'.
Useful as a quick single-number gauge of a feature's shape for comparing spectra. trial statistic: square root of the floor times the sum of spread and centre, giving 23.5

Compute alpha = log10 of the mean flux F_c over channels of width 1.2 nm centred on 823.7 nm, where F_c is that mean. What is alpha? 1.34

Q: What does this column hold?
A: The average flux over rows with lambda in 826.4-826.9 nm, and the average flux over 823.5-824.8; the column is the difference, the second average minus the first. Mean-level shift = -0.9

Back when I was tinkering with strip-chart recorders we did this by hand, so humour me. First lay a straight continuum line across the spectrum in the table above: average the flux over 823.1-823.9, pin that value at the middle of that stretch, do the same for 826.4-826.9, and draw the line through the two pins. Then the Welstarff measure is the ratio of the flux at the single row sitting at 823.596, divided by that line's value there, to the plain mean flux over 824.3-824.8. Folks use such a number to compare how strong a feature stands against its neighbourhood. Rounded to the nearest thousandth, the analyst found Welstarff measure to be 0.037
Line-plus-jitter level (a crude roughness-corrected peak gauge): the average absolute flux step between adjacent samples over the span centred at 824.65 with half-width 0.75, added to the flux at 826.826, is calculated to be 25.8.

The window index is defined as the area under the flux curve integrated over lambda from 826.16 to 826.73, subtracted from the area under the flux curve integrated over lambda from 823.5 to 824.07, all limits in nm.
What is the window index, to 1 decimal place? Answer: -1.0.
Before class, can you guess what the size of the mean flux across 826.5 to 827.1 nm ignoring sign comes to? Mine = 23.4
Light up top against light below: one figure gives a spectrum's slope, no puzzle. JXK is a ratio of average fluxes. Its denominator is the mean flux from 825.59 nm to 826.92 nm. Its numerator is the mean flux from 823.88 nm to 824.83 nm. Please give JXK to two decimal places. 1.00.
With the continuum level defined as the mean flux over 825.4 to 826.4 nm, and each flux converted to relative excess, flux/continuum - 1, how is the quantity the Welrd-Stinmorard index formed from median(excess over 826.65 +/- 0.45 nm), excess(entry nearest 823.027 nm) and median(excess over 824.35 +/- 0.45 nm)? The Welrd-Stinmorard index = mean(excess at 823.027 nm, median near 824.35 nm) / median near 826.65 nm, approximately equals 2.0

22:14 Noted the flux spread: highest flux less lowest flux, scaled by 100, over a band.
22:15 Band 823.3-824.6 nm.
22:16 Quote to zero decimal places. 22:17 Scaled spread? 625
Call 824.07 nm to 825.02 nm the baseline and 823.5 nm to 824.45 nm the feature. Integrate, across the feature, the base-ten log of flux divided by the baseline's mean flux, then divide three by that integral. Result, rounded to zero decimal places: -76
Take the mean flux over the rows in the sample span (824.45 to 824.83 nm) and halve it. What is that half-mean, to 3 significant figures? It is 11.8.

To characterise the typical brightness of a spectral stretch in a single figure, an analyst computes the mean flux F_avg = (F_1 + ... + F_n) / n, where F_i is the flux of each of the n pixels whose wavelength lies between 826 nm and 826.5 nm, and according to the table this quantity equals 23.1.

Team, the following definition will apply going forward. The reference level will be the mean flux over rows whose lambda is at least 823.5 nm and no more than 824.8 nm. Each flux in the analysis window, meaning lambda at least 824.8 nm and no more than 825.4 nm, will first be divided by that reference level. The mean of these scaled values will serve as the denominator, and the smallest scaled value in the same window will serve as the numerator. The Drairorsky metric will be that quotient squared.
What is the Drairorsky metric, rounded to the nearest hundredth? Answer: 0.90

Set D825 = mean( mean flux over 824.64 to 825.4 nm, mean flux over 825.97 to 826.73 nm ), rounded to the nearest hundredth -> 23.83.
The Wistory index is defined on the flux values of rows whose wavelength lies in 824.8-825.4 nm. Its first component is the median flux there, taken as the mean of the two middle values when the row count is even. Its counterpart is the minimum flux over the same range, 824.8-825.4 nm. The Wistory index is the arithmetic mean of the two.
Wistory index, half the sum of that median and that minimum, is 24.1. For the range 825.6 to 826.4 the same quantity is 21.6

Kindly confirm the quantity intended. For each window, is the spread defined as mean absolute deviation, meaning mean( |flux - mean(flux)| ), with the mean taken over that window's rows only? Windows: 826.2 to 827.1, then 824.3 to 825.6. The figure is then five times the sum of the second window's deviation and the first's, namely 8.4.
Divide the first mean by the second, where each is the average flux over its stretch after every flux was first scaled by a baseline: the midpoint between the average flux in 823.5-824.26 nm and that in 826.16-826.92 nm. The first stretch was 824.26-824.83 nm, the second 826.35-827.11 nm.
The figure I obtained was 1.05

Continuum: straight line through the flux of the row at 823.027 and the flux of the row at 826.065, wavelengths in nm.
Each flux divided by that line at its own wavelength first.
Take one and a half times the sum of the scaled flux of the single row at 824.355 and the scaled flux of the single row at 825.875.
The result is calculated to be 2.98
